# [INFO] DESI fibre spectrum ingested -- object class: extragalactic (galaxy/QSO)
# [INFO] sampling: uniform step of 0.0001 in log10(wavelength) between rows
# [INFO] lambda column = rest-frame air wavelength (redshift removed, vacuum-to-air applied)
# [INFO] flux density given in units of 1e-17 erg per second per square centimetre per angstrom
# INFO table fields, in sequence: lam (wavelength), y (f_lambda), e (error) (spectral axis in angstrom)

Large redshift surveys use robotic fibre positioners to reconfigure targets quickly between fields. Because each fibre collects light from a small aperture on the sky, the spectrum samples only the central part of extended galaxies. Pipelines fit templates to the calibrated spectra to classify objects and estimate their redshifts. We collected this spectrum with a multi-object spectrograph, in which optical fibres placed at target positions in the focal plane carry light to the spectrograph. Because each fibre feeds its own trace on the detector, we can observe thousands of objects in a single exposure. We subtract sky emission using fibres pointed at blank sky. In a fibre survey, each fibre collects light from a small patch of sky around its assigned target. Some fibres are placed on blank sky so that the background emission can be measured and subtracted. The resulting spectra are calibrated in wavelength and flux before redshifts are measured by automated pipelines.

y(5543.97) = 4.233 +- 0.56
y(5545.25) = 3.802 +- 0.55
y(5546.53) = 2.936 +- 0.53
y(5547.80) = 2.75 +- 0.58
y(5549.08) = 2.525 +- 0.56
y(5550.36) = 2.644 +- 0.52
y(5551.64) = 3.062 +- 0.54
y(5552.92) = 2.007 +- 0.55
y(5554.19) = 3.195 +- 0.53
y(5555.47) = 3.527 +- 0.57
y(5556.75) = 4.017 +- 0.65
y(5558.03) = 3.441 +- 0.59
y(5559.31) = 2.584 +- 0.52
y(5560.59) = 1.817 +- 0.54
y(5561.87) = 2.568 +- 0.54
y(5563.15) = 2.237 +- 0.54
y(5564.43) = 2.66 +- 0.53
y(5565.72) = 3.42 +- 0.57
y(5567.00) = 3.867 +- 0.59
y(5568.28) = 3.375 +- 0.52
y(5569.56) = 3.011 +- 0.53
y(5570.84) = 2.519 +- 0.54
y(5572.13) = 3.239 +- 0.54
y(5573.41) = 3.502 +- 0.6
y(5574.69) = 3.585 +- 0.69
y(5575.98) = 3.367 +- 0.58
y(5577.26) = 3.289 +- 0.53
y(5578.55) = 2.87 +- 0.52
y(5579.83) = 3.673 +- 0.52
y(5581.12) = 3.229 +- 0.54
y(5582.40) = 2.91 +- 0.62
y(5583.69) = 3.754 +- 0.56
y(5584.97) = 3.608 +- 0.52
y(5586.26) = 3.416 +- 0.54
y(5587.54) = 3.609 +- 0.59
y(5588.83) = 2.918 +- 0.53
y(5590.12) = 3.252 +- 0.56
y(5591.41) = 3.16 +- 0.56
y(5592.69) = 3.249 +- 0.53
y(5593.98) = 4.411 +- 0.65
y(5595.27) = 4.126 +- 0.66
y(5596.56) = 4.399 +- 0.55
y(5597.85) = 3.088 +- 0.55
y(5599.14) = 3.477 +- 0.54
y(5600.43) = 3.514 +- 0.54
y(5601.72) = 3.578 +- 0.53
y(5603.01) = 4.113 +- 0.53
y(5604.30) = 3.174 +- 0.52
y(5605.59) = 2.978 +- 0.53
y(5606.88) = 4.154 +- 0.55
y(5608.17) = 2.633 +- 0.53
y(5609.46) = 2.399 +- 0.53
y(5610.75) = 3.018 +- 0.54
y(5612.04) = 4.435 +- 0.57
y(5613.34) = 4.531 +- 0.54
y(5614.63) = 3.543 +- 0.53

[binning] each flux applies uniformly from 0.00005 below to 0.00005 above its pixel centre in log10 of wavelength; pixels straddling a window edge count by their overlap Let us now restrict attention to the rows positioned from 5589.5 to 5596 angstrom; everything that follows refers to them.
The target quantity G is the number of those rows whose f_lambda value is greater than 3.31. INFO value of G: 2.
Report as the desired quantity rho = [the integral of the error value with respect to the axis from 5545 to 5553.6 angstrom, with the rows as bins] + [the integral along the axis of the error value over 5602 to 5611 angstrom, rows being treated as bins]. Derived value 9.5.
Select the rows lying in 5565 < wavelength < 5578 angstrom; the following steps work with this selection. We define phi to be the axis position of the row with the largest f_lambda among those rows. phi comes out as 5567.00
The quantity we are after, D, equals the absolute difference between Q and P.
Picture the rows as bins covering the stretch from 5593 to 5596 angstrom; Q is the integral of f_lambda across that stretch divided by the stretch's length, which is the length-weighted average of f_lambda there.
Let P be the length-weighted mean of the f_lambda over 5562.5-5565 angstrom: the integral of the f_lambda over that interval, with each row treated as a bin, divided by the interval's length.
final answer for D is 1.7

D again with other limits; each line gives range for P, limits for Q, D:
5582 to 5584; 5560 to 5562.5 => 1.1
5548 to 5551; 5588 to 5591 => 0.5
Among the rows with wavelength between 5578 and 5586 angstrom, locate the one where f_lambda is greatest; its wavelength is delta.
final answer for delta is 5583.69 angstrom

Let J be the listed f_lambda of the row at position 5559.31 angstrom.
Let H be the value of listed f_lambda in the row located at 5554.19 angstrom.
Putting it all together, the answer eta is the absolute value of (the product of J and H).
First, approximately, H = 3.195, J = 2.584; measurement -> 8.3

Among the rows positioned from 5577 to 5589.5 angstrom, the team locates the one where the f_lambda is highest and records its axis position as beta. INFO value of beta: 5583.69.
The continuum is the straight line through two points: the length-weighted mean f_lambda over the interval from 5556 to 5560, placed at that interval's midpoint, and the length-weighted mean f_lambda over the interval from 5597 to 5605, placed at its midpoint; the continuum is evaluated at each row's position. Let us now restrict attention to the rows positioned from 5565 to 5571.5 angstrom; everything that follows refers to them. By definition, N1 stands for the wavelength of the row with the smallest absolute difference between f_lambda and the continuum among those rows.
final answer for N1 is 5568.28 angstrom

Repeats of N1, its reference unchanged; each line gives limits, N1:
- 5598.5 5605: 5600.43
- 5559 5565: 5564.43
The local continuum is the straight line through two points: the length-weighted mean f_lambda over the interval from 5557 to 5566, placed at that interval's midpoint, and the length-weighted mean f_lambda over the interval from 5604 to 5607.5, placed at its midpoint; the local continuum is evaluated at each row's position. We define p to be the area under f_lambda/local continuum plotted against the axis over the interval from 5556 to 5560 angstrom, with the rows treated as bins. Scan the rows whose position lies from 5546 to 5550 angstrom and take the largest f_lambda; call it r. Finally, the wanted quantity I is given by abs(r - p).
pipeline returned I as 2.1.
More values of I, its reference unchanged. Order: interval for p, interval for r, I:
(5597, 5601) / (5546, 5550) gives 1.1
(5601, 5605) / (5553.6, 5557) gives 0.2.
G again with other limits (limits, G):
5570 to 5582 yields 4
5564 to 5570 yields 3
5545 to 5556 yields 2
